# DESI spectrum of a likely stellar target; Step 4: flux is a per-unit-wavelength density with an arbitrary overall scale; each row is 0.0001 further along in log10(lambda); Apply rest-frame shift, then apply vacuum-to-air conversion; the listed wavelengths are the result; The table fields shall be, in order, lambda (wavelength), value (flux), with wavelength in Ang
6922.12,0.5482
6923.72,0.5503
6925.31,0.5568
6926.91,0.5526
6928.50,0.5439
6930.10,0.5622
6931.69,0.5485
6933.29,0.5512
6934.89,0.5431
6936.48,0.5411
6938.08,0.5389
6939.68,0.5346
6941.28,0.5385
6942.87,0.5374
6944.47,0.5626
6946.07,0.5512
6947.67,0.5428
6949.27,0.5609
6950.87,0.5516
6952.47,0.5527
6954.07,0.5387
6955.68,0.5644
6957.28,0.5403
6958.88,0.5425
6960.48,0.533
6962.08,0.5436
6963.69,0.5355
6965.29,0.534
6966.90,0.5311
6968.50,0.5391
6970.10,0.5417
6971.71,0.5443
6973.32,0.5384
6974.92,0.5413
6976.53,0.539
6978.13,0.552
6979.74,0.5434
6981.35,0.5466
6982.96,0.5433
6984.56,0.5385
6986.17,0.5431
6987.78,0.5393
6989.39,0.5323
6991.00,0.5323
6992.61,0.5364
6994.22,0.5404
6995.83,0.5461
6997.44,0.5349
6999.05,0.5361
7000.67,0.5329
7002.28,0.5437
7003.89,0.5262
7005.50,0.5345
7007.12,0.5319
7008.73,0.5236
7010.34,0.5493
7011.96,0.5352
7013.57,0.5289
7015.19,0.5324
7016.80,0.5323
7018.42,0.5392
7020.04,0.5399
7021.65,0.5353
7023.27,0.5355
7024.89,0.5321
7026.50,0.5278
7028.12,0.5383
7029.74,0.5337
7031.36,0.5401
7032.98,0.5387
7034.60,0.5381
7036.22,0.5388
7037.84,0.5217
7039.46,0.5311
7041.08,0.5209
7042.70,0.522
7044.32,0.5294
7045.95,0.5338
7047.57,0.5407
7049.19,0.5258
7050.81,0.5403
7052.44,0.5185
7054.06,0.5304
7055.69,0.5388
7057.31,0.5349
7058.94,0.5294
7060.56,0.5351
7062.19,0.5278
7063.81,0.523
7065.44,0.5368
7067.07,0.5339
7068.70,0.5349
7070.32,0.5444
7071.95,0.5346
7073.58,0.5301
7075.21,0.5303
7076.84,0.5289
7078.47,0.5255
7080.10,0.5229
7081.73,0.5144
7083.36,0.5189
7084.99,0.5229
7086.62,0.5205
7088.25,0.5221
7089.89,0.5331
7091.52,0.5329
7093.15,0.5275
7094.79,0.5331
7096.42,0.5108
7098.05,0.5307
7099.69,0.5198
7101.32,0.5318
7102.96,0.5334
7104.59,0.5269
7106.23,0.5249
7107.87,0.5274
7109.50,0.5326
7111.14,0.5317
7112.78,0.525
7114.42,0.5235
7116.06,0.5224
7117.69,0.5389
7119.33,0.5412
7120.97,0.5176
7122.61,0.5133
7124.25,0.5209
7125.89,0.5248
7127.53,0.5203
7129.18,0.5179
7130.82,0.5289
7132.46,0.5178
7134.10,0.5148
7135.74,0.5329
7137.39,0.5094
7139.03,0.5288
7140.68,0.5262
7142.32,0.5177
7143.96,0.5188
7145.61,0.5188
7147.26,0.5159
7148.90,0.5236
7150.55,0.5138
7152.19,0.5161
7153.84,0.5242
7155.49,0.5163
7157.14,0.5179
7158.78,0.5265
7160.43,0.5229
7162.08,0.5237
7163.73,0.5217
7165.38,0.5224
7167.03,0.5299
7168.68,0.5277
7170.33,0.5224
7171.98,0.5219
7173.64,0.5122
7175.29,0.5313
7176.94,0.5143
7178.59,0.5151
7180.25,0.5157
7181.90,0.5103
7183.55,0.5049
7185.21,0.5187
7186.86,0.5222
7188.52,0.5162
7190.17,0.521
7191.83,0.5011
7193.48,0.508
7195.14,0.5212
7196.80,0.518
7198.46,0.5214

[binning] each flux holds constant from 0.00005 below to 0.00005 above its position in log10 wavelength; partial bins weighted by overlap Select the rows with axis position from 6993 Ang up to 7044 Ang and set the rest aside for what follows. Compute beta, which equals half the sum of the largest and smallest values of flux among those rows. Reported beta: 0.535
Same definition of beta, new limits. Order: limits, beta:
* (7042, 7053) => 0.530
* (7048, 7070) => 0.529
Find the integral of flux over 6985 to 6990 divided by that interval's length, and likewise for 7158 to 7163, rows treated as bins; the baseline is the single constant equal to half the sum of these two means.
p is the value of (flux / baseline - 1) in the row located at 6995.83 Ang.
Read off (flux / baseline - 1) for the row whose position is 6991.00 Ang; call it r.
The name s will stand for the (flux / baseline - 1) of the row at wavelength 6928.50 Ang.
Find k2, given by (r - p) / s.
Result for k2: -1.1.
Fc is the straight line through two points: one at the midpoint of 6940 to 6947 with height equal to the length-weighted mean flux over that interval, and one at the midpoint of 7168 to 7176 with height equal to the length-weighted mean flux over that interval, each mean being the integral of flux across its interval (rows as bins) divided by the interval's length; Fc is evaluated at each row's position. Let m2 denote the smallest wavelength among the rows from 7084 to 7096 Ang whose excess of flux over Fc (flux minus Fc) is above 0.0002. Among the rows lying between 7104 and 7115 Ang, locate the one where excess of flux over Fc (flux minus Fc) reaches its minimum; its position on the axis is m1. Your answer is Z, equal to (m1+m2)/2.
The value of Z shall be 7102.2 Ang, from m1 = 7114.42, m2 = 7089.89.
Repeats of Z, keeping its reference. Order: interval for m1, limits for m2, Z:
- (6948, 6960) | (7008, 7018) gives 6982.2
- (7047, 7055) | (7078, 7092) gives 7071.2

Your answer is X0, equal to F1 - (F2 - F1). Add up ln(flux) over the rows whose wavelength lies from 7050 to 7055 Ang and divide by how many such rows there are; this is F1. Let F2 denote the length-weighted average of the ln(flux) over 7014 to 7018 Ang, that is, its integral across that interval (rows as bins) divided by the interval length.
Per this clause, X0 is -0.64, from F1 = -0.636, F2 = -0.629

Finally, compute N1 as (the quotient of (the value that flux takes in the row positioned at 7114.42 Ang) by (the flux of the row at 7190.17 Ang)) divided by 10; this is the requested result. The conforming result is 0.1005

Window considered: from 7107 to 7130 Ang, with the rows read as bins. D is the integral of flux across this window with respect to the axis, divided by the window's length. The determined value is 0.525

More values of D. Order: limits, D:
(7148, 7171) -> 0.522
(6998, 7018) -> 0.534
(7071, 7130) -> 0.526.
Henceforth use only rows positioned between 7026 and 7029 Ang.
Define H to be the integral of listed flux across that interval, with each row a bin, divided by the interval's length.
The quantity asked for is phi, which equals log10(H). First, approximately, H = 0.533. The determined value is -0.273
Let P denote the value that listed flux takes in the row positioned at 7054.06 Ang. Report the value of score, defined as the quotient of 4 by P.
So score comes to 7.54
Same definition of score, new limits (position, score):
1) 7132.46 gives 7.72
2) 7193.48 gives 7.87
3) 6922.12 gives 7.30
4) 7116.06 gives 7.66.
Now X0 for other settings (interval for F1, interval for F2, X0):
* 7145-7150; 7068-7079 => -0.68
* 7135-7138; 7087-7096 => -0.67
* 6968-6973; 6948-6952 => -0.64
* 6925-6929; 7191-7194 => -0.51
